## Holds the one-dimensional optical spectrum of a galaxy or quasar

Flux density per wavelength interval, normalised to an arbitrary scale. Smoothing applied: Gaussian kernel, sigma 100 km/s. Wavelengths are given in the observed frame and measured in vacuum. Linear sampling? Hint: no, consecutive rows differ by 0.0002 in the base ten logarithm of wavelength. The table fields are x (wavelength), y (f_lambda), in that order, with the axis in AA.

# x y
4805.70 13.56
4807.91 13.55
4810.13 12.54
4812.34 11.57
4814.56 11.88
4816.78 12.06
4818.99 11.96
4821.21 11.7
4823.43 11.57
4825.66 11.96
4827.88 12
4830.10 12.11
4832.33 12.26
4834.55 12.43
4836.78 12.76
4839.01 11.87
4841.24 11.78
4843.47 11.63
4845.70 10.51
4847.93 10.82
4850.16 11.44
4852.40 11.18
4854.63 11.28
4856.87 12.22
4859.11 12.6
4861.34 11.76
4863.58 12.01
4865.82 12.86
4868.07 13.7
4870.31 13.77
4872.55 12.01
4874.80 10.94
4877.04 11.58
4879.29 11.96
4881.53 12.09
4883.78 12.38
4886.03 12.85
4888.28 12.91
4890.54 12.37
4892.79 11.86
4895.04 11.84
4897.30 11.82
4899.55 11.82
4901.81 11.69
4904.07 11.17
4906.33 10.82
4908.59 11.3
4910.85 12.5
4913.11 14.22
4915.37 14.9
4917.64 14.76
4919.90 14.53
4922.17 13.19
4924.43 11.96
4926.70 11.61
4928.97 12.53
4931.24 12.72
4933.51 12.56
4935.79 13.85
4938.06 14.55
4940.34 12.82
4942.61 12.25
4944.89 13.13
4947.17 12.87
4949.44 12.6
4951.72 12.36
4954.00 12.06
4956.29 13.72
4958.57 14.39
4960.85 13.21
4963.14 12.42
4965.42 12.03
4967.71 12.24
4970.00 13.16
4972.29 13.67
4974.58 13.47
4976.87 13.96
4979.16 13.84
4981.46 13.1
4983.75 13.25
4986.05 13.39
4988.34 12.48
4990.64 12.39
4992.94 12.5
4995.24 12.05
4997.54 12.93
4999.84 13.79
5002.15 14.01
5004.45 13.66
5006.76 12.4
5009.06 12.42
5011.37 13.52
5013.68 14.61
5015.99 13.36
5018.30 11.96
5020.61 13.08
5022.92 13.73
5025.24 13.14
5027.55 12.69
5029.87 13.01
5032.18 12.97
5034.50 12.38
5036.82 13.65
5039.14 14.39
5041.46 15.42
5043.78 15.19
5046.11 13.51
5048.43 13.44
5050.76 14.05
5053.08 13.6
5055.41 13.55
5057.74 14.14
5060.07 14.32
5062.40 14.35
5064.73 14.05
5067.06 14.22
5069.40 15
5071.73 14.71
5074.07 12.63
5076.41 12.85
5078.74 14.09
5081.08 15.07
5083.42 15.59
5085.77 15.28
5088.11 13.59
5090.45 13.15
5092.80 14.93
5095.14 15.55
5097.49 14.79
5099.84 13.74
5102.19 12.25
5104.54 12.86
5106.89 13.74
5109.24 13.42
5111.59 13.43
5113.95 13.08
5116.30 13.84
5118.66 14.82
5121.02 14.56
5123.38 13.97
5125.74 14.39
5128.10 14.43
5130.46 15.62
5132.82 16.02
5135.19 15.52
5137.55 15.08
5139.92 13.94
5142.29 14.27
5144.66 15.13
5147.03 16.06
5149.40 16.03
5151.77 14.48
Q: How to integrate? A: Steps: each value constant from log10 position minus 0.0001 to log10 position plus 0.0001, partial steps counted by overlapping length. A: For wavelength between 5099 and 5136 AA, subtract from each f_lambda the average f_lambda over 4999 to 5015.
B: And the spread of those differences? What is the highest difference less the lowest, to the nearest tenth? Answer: 3.8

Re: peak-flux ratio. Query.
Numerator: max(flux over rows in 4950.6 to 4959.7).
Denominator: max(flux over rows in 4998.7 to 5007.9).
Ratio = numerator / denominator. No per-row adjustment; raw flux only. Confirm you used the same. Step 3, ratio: 1.03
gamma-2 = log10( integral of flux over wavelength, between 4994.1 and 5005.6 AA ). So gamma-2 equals 2.18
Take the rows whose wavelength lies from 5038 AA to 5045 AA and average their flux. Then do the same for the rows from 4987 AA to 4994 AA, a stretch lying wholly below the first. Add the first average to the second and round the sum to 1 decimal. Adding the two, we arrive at 27.5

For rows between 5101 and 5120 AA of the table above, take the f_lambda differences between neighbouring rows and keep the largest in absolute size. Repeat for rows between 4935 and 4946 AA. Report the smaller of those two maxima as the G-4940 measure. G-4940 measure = 1.0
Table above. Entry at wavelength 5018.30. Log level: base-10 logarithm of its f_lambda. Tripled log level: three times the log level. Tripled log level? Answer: 3.23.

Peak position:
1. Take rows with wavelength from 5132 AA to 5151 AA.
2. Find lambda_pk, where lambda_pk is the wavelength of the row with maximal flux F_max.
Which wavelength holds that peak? 5147.03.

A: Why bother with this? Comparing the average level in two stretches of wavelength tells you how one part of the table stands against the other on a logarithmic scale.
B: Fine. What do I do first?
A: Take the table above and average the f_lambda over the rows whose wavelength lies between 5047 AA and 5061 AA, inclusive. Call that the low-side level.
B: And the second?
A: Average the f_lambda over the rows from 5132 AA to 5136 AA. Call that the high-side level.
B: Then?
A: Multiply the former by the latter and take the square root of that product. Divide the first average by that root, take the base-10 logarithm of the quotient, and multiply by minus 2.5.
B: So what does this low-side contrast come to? 0.070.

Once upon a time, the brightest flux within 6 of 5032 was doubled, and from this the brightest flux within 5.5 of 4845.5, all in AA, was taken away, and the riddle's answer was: 16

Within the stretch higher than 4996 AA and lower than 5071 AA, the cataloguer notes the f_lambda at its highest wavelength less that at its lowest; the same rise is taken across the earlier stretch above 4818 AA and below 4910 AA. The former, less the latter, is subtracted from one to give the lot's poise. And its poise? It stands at -1.7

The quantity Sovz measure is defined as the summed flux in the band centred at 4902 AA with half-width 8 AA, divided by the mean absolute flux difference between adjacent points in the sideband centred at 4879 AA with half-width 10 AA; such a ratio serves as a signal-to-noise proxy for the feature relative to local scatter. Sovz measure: 134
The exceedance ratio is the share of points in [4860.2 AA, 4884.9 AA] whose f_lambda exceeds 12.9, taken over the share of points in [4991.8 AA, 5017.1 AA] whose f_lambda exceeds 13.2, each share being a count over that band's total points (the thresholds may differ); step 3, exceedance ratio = 0.33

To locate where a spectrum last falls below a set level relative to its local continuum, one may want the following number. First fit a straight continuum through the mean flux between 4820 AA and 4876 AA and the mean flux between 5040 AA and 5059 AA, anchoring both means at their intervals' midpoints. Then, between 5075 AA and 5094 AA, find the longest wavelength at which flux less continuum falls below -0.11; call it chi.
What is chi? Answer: 5090.45 AA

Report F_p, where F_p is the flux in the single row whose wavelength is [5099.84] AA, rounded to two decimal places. 13.74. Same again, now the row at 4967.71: 12.24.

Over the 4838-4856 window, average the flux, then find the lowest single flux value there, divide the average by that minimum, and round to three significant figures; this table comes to 1.08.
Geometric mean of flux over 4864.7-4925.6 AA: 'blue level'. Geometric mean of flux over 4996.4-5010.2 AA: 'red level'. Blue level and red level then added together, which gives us 25.6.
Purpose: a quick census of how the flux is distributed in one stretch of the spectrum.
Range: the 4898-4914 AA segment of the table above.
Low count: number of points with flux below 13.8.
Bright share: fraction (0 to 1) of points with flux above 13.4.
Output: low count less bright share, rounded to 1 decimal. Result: 5.9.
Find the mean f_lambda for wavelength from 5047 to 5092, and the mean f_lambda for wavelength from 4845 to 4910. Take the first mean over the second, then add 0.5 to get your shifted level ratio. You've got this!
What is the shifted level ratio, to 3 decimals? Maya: 1.682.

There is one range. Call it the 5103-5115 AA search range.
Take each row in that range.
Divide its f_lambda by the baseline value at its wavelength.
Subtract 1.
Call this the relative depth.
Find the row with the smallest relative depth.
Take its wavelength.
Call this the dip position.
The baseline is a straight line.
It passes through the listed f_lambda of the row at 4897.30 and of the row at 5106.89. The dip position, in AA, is 5104.54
